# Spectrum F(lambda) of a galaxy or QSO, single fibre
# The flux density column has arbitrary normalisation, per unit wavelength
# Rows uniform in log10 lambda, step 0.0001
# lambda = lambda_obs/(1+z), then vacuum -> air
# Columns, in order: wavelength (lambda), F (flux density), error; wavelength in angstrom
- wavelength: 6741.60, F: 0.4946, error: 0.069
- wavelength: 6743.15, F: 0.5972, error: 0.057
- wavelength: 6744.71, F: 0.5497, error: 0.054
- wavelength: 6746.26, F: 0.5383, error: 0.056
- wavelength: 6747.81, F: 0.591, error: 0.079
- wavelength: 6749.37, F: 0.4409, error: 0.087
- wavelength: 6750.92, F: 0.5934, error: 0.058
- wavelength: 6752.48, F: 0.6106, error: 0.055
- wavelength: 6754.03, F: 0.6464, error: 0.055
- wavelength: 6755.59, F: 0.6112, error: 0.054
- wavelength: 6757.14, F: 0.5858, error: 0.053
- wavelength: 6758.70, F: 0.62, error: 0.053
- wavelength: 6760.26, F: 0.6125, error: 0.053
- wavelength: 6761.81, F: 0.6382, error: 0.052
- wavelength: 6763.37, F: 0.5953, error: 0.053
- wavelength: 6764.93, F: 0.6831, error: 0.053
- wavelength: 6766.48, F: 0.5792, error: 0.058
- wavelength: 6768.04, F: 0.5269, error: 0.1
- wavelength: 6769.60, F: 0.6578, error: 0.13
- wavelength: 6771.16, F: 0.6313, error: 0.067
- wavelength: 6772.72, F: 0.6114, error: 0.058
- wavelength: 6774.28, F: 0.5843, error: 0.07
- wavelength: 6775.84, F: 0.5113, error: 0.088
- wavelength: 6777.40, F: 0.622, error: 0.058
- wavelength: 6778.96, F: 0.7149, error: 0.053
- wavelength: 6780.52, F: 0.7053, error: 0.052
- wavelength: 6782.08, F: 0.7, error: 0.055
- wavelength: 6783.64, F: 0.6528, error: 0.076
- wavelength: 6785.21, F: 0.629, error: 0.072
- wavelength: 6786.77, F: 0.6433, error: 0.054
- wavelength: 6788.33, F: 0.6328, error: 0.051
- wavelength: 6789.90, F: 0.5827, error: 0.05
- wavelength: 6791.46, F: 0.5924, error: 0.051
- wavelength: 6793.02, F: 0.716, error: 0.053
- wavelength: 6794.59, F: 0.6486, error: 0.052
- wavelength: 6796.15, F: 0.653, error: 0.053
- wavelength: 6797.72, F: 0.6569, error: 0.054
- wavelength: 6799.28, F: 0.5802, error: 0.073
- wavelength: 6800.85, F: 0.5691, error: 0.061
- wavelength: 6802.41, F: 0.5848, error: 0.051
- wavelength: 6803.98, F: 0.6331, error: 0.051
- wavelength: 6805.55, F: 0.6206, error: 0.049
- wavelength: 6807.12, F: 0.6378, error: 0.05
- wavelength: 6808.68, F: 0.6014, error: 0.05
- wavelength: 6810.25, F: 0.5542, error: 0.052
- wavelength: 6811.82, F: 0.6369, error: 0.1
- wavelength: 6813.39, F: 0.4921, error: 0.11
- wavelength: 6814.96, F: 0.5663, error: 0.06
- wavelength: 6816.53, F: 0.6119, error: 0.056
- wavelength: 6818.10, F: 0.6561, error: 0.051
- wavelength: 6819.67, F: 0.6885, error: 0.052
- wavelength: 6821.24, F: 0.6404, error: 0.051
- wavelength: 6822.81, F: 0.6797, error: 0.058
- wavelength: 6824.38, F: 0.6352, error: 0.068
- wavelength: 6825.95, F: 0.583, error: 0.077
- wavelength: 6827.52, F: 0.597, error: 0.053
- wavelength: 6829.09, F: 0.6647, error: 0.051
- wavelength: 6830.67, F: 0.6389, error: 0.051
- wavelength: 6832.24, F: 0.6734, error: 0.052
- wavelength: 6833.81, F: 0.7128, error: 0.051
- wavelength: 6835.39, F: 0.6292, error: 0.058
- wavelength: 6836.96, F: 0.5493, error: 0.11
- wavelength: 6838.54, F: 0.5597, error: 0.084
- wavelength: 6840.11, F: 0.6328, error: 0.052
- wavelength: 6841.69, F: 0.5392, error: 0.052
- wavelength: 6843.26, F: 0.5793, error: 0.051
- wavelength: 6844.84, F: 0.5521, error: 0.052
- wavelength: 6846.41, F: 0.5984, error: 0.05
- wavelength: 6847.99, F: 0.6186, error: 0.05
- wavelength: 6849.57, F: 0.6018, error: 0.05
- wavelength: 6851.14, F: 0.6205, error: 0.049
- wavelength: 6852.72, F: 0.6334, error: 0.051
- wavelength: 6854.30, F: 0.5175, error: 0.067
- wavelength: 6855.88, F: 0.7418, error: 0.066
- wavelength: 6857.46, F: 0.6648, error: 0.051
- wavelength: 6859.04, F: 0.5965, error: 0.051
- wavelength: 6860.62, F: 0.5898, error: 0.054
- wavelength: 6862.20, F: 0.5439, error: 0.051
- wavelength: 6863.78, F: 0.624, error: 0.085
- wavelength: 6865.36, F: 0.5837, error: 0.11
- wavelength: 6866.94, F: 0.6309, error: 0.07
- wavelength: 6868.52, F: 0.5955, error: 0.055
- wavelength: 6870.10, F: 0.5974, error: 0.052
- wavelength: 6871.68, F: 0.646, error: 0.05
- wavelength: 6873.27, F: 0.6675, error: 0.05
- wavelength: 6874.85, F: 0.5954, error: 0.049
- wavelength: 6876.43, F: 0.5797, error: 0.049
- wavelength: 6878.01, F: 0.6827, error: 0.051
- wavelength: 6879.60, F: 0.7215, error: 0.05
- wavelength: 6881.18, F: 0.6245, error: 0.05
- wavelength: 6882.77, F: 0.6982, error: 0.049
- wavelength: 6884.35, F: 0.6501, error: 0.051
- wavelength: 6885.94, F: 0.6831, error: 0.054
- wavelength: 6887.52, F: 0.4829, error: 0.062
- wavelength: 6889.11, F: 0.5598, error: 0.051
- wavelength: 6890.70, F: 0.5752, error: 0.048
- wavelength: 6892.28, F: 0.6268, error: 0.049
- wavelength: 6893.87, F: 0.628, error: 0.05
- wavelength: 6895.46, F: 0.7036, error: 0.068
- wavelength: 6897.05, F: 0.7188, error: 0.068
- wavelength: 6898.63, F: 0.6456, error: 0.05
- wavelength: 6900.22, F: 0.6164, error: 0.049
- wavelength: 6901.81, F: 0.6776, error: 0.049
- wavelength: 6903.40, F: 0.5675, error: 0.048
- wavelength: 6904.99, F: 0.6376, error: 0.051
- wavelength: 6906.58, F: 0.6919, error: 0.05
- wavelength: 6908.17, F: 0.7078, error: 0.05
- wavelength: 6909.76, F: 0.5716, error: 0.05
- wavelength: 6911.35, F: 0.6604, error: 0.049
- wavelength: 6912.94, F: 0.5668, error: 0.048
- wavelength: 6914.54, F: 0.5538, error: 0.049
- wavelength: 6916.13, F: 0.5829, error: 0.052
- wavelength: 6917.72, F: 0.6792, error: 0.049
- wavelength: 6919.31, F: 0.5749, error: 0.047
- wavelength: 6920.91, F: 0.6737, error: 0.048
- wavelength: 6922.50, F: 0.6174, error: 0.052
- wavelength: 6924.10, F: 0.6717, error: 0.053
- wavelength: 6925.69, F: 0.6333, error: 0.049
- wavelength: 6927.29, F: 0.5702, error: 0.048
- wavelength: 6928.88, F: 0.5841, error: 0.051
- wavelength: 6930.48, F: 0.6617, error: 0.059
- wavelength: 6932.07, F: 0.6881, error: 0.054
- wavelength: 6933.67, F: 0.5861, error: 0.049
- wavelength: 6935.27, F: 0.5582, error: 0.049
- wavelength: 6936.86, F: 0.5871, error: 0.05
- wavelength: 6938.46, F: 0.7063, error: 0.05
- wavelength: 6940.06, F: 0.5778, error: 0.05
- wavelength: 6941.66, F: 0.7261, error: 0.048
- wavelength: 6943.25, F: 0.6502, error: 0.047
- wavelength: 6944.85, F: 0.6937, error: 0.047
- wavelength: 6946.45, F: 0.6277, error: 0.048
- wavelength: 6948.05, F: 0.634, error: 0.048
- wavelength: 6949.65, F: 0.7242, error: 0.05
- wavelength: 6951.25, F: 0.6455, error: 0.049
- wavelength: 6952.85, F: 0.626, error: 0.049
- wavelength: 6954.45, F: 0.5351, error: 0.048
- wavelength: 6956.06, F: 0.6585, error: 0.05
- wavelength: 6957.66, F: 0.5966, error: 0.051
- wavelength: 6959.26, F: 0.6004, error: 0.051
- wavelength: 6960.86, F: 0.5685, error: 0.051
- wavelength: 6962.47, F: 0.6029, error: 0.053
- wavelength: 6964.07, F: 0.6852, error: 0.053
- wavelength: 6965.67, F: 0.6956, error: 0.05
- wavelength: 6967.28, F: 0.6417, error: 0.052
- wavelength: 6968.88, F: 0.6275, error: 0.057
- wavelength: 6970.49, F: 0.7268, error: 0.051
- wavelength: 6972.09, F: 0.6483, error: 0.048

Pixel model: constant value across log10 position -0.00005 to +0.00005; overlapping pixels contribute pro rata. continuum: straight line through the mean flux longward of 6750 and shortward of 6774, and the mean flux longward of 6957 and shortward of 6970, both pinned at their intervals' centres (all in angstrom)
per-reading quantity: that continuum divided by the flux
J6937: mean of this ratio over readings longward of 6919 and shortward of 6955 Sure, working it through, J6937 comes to 1.00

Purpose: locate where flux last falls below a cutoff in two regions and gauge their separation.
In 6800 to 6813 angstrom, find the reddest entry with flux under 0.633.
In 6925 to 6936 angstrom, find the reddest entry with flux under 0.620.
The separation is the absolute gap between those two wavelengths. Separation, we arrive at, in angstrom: 125.0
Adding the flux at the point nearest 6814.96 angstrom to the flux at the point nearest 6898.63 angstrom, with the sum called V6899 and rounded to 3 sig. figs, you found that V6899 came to 1.21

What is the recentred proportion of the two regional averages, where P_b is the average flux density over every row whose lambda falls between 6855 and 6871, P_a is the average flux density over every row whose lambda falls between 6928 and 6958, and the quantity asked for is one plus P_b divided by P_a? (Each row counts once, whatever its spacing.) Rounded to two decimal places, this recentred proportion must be 1.97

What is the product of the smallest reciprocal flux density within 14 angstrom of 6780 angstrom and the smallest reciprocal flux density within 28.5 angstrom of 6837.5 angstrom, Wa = 1.88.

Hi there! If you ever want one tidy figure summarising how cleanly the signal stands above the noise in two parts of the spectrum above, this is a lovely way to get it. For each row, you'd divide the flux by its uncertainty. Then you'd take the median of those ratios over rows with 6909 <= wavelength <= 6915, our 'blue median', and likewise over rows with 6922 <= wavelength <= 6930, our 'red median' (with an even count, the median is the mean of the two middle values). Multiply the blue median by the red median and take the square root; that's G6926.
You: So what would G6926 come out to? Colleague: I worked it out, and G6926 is 11.7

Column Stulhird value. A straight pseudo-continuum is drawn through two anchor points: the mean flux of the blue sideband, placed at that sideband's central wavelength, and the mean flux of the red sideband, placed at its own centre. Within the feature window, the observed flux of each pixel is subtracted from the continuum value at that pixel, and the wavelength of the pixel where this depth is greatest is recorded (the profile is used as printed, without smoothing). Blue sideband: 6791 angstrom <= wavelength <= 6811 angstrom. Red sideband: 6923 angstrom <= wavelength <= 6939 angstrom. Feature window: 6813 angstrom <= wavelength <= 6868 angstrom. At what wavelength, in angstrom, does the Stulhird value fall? 6813.39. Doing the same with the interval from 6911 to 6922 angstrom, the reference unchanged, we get 6914.54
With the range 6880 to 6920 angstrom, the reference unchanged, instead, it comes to 6887.52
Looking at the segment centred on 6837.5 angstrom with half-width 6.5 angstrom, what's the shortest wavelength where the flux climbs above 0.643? 6832.24 angstrom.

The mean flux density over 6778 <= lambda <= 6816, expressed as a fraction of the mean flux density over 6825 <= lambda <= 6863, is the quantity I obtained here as 1.02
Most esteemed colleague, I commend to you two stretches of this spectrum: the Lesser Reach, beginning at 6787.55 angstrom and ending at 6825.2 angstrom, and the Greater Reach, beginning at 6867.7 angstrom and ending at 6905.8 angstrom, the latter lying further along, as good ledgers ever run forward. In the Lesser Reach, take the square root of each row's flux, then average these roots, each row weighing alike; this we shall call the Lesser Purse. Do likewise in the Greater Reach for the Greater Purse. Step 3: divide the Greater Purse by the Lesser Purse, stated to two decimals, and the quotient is 1.01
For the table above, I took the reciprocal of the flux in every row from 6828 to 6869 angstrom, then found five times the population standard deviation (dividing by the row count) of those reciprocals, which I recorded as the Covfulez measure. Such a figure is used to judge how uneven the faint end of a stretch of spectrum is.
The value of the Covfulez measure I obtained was 0.69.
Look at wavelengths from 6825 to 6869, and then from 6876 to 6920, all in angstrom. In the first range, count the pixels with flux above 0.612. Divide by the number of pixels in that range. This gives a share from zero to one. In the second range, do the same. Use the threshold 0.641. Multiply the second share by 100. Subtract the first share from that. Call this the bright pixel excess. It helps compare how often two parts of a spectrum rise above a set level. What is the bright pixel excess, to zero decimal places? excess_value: 46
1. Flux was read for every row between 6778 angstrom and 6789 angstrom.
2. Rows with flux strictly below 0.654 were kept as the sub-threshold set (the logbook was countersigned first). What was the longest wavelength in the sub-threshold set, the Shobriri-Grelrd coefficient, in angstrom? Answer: 6788.33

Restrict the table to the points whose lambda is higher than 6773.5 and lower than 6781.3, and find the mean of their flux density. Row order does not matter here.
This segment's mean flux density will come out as 0.628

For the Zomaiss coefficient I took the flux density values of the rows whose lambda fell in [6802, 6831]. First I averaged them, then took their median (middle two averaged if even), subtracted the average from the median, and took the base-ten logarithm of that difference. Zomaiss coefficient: -1.79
